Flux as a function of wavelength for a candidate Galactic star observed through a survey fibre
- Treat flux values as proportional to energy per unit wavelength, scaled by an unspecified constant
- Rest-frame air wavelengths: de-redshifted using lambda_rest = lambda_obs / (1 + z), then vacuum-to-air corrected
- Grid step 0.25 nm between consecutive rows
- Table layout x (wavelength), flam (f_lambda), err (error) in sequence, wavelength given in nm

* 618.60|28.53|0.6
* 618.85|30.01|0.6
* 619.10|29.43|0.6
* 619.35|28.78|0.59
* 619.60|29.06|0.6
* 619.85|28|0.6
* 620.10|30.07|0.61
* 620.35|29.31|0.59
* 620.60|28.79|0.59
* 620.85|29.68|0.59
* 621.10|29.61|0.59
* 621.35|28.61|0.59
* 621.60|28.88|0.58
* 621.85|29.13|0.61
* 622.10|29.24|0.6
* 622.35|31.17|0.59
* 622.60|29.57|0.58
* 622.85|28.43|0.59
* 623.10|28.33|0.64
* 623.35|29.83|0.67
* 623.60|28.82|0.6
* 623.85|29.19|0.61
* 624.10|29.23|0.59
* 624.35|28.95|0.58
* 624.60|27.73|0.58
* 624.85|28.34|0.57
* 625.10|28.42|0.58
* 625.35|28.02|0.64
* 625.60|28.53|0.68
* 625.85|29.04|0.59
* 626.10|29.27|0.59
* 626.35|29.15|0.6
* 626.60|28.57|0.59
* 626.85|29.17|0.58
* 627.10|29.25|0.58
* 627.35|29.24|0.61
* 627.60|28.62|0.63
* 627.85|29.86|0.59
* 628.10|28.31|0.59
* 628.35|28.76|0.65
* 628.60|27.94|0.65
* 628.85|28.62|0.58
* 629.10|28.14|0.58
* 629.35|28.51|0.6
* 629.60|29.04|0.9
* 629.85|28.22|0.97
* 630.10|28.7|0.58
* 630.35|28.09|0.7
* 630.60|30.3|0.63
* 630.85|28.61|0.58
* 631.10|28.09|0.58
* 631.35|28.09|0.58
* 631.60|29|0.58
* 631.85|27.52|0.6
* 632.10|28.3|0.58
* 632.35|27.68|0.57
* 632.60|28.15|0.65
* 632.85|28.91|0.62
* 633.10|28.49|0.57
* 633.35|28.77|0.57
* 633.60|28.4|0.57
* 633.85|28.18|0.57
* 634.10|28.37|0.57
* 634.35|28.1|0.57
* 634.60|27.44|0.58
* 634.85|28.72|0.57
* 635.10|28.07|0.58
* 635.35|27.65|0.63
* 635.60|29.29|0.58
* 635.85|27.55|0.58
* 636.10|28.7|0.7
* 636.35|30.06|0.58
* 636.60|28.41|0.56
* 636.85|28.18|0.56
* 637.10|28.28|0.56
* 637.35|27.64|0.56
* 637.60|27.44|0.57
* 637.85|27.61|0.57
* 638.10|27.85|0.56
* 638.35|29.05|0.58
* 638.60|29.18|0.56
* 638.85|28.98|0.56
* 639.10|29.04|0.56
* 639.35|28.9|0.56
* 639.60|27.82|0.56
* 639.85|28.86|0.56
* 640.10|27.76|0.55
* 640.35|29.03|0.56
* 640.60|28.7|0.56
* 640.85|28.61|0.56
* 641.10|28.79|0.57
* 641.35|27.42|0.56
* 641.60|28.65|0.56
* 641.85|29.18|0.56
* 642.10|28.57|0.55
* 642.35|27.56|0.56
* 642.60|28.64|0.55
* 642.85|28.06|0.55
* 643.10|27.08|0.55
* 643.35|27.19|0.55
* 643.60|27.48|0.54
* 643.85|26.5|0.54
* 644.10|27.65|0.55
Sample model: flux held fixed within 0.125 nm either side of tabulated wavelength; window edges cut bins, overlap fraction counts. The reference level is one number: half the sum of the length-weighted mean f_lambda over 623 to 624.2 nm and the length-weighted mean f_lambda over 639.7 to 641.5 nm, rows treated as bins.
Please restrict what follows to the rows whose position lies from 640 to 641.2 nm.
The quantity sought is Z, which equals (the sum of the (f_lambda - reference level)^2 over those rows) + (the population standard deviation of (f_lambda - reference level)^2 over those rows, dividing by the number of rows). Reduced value 1.5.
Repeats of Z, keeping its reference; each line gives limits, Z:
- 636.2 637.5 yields 4.3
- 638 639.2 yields 1.5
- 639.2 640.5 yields 2.5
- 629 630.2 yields 1.0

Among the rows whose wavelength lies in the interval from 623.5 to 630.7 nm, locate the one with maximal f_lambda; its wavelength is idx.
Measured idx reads 630.60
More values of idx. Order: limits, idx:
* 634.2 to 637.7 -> 636.35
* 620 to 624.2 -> 622.35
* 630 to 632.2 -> 630.60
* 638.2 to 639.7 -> 638.60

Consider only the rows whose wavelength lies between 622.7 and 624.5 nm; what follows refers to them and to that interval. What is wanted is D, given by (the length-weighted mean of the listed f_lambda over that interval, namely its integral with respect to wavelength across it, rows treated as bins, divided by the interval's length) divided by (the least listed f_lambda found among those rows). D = 1.02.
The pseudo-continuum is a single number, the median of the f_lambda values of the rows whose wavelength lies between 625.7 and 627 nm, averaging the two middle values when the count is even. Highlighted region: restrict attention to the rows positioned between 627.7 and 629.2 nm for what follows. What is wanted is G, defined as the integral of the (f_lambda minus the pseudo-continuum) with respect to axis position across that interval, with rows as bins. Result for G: -0.81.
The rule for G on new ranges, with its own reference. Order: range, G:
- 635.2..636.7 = -0.82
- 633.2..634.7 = -1.38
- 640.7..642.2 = -0.92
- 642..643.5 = -1.98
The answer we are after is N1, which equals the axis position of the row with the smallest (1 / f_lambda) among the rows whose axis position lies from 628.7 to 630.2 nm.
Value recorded 629.60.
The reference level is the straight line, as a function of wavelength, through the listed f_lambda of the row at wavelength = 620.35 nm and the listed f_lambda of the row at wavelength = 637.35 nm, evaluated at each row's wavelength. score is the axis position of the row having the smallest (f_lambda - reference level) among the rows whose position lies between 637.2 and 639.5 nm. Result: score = 637.60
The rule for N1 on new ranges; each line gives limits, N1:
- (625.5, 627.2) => 626.10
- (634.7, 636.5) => 636.35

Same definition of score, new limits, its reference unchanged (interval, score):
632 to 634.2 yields 632.35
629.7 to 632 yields 631.85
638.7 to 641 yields 640.10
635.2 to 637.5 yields 635.85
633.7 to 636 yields 634.60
